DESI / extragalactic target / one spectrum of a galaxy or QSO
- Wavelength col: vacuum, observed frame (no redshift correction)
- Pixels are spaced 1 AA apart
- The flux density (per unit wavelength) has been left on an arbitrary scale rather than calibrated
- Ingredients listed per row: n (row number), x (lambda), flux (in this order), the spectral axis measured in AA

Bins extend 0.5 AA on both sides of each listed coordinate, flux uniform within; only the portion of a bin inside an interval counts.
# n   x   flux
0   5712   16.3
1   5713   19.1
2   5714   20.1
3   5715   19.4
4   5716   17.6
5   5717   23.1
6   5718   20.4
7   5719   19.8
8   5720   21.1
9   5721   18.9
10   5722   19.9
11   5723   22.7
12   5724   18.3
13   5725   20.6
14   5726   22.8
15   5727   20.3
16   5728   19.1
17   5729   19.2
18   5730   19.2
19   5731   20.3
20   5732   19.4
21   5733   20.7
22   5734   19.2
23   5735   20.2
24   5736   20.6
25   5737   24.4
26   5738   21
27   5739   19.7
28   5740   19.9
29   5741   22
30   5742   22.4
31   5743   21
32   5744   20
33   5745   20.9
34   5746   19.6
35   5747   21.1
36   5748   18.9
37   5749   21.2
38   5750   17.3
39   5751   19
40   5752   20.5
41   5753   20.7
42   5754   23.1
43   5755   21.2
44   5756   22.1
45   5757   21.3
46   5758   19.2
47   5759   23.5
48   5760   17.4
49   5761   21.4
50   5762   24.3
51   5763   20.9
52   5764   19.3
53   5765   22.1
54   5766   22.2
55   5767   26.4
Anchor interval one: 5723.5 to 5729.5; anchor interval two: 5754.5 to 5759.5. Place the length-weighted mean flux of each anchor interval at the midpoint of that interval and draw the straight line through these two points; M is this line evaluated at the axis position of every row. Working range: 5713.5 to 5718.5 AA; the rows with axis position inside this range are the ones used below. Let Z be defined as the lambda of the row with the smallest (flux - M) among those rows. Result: 5716 AA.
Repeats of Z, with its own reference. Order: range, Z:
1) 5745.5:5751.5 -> 5750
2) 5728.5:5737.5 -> 5734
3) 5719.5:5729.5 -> 5724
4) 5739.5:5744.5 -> 5744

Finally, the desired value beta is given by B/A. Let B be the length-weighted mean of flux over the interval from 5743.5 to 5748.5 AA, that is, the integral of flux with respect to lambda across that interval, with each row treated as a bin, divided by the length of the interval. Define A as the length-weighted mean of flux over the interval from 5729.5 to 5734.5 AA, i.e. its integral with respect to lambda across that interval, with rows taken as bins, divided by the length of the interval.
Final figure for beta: 1.02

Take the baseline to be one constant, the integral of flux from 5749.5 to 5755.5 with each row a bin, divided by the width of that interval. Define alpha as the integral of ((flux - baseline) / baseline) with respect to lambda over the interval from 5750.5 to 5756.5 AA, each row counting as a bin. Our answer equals 0.2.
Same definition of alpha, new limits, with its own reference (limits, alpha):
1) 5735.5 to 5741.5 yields 0.3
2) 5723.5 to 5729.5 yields -0.1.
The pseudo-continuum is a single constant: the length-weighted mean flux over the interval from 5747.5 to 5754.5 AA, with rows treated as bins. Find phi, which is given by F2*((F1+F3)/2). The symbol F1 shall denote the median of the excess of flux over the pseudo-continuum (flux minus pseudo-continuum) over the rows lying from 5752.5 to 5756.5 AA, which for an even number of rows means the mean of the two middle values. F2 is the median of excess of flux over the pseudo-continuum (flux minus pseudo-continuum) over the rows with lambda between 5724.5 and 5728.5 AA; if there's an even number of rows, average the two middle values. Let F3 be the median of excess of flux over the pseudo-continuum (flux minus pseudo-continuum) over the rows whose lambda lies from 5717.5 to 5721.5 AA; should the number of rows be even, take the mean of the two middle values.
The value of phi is 0.27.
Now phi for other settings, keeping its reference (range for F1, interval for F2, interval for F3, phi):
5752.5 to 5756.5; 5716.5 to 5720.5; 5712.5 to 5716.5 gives 0.23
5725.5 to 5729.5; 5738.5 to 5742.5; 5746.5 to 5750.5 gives -0.19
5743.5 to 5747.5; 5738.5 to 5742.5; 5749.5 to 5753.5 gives 0.00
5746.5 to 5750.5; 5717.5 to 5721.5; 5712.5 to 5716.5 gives 0.00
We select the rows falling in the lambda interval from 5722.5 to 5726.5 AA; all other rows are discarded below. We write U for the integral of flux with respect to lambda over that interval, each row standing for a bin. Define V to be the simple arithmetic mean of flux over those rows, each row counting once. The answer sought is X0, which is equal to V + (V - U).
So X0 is -42.2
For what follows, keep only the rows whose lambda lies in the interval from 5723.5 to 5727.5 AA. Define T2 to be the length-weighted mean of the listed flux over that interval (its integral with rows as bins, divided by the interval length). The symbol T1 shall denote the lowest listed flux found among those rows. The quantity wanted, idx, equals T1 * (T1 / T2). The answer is 16.3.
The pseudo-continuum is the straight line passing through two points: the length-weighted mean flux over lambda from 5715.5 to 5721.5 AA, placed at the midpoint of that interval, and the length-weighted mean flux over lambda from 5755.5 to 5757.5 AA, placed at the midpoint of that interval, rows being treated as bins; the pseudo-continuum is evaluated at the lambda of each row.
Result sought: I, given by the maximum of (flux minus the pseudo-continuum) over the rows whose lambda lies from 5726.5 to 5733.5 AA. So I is 0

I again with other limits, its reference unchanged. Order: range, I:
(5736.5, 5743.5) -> 3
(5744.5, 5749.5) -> 0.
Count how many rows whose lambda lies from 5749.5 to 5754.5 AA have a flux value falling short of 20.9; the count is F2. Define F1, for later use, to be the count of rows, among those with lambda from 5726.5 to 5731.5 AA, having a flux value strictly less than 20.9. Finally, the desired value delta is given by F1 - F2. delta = 1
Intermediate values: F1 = 5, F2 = 4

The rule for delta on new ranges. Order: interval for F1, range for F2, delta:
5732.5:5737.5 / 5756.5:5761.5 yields 2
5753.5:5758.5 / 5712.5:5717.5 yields -3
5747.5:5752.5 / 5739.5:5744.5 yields 2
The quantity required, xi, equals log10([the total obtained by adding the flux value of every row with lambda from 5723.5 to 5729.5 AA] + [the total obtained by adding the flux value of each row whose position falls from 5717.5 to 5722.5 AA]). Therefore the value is 2.34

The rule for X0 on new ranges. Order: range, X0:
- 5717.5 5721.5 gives -40.1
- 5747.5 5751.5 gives -38.2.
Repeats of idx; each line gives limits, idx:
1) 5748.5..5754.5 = 14.7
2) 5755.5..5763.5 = 14.2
